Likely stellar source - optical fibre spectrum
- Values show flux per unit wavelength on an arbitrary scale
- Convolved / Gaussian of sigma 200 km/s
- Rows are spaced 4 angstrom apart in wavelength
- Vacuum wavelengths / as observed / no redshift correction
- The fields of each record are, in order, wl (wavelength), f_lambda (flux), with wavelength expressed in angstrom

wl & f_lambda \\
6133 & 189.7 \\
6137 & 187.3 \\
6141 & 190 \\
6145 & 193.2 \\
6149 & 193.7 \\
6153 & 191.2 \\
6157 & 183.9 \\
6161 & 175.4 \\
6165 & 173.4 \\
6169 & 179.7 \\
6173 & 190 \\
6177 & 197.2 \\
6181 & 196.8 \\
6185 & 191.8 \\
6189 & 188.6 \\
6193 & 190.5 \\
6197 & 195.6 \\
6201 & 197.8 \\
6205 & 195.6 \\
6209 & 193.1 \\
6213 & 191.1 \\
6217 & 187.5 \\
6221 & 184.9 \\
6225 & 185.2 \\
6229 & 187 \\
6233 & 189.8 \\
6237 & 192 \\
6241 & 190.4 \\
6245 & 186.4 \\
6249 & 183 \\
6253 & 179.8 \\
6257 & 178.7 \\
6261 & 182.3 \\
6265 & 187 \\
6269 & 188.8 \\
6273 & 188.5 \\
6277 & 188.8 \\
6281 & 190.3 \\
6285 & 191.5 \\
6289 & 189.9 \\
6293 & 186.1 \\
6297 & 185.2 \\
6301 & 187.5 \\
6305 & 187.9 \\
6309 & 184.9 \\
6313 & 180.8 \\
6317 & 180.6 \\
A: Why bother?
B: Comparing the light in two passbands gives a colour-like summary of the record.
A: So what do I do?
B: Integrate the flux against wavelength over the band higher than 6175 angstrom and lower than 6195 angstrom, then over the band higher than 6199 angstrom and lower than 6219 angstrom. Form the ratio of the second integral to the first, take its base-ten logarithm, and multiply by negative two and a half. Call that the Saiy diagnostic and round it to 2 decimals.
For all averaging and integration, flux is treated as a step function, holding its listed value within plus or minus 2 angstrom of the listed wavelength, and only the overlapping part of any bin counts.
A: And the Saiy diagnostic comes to 0.00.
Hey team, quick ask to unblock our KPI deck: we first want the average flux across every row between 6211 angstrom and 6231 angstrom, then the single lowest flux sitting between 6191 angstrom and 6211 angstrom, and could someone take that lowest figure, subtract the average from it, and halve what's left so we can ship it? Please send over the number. 2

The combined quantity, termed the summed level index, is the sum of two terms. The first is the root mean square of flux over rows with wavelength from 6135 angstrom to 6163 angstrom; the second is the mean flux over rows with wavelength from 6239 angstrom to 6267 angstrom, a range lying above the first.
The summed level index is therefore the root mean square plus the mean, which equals 372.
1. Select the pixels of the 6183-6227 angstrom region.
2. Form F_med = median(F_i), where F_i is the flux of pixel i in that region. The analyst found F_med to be 191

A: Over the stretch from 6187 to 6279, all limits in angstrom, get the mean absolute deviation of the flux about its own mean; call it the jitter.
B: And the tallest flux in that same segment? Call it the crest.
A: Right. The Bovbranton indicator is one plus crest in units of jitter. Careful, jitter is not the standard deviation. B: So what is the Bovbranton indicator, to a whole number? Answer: 55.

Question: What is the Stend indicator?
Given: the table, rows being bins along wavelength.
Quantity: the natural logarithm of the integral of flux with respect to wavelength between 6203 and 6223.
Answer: 8.25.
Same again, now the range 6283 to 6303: 8.23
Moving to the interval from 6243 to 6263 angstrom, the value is 8.20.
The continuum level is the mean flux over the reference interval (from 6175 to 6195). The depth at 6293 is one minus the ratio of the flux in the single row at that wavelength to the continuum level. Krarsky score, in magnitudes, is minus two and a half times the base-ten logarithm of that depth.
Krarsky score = 3.62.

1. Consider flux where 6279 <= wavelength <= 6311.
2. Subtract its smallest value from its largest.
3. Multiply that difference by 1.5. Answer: 9.9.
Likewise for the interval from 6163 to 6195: 35.7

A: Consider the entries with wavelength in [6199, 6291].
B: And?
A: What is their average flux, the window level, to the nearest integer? 188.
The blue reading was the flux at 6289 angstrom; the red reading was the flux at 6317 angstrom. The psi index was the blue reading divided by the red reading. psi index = 1.05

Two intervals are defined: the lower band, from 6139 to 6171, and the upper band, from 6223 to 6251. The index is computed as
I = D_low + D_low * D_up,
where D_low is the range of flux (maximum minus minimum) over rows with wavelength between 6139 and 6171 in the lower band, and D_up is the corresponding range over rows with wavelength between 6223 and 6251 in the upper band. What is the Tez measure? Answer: 203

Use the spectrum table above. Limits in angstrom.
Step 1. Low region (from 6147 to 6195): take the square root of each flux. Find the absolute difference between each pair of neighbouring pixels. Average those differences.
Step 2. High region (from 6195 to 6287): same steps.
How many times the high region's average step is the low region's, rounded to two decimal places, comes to 0.45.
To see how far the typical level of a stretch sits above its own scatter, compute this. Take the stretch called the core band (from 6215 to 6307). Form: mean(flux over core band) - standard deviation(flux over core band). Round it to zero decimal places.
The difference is 183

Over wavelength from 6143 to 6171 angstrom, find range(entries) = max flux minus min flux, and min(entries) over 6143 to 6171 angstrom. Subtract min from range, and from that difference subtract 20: -173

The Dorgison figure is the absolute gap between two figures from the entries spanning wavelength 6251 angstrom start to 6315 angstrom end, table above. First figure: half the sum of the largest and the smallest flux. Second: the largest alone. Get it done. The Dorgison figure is 6.4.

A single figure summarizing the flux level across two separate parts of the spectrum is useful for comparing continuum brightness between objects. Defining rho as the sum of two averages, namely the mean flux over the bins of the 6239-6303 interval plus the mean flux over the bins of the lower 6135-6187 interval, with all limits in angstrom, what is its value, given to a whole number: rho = 374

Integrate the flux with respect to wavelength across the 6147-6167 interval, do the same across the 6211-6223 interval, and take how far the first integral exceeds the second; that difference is 1416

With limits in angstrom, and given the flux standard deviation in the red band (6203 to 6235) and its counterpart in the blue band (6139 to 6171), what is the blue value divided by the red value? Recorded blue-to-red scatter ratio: 2.1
